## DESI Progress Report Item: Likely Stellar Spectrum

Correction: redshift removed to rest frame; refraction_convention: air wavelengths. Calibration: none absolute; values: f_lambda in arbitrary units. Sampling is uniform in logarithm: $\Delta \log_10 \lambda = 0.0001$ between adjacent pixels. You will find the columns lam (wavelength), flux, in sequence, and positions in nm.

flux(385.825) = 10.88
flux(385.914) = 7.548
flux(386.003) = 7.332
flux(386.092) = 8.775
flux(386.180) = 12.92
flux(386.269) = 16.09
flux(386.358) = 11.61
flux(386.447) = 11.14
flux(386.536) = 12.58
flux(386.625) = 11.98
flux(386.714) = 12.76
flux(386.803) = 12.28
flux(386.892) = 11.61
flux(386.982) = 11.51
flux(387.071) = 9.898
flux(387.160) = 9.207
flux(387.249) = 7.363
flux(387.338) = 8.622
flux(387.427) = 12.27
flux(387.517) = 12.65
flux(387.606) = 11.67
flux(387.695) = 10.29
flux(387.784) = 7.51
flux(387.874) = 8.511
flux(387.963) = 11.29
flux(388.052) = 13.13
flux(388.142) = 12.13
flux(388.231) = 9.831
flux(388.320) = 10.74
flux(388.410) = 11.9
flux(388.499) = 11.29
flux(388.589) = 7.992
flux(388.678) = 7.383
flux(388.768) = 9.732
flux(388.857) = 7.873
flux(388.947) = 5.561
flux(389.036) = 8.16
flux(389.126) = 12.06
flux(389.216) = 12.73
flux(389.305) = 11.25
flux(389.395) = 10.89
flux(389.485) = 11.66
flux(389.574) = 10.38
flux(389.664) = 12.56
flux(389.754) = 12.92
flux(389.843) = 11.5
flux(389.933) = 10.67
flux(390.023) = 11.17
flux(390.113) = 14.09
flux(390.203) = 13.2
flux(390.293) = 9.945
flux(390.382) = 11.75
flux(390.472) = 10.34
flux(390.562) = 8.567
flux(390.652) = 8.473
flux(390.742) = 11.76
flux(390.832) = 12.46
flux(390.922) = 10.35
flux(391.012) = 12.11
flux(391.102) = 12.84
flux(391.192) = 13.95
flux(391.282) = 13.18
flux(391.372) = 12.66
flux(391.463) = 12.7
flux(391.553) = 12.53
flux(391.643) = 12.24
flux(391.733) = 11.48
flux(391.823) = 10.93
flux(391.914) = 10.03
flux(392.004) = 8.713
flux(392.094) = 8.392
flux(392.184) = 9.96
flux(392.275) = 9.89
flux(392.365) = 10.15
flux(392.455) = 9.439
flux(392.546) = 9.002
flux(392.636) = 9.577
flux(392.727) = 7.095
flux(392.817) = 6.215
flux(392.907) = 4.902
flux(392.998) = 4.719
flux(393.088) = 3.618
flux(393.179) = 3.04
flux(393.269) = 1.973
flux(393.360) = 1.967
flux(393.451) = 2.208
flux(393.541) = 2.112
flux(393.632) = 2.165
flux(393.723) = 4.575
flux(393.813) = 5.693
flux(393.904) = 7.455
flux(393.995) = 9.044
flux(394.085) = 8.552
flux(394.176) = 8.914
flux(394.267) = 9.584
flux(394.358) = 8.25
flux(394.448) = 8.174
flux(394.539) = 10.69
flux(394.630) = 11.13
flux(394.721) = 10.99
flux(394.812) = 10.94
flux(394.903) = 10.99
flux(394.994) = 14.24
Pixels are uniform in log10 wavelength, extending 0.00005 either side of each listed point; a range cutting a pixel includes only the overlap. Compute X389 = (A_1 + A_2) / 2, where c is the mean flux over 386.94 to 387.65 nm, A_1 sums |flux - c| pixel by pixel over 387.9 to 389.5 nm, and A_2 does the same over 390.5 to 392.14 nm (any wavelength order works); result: 31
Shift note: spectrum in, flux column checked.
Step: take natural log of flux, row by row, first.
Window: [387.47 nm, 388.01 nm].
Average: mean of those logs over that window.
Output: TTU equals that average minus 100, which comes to -97.7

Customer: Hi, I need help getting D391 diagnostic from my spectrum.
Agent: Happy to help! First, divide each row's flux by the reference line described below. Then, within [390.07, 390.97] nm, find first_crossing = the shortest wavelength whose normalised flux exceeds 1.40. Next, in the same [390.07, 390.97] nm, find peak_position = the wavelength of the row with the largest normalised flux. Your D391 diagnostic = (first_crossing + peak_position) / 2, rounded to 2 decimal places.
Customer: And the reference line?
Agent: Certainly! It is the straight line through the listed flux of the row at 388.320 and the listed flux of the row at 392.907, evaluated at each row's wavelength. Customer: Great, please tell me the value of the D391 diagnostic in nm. 390.11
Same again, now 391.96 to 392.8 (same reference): 392.32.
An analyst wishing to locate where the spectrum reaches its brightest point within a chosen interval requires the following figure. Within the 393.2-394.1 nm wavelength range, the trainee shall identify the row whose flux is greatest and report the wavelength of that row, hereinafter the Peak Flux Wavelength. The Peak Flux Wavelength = 393.995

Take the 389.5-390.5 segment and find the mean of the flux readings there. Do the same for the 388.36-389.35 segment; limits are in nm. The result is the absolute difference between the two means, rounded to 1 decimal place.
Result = 2.1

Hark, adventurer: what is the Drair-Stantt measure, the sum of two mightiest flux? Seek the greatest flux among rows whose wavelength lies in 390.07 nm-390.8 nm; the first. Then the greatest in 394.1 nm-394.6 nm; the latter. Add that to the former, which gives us 24.8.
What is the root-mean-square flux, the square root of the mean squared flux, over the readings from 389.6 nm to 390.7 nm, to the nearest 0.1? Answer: 11.4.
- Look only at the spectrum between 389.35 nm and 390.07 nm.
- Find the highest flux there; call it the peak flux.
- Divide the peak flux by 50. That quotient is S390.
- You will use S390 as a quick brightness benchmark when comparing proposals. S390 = 0.258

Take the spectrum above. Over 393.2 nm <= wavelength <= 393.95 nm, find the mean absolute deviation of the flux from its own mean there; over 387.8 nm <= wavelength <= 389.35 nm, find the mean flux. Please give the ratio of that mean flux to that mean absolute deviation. 5.6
